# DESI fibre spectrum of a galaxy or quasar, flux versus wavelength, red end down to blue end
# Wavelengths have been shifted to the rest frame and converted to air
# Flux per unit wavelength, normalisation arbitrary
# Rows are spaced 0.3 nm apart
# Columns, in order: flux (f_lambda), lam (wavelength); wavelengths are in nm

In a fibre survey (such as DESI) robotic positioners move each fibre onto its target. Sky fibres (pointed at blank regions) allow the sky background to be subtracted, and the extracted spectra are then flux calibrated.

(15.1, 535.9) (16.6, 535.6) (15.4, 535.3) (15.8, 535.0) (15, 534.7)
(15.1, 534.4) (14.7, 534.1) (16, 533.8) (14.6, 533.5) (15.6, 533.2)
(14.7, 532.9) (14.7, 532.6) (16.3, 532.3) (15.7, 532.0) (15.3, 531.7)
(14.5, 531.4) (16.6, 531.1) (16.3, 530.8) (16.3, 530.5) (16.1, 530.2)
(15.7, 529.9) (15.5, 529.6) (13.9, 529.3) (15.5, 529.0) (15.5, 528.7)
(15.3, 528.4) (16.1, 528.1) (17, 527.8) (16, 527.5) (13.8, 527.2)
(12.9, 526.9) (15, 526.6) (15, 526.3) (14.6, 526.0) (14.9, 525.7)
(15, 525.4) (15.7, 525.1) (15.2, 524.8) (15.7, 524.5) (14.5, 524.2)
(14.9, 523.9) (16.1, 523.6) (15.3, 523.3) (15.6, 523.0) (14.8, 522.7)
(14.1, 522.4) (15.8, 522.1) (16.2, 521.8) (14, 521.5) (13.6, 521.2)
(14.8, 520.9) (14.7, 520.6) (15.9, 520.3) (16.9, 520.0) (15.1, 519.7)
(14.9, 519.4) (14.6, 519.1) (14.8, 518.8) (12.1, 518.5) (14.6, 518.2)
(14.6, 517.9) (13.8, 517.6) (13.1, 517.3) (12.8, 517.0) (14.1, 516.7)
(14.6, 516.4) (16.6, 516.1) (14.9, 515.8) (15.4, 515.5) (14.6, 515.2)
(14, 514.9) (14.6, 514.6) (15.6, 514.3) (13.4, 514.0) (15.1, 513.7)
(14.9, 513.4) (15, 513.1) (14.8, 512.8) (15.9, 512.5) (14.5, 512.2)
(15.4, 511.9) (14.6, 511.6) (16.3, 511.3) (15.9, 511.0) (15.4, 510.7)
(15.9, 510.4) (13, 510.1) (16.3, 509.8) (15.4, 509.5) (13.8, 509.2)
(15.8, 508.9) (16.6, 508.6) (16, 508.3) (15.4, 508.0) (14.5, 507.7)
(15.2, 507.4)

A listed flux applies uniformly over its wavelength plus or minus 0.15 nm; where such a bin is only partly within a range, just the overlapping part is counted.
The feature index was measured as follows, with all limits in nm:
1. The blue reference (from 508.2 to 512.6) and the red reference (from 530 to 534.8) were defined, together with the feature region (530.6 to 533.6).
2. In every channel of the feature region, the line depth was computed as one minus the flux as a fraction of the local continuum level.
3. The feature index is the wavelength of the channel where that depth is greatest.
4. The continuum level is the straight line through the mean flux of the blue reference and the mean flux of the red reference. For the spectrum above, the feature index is 531.4 nm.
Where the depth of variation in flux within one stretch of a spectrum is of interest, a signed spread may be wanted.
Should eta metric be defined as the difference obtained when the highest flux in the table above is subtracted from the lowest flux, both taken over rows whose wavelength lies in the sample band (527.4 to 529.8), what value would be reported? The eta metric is -3.1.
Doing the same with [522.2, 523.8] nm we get -2.0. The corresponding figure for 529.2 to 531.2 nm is -2.7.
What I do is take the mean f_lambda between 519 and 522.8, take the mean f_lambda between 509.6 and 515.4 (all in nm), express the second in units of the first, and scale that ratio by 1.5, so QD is 1.50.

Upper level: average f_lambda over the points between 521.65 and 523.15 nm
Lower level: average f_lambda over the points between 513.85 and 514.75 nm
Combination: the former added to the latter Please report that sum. 29.8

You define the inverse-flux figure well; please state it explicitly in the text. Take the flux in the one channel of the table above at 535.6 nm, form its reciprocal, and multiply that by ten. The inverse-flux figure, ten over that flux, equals 0.602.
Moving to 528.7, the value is 0.645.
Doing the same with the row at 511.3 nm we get 0.613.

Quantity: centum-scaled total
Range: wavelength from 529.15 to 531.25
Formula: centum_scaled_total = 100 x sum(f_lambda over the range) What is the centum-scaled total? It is 11040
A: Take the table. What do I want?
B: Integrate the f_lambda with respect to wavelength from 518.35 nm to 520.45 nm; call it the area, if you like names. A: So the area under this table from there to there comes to 31.3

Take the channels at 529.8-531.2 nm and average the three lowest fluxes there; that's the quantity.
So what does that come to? 16.0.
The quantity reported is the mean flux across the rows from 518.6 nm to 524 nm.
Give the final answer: 15.1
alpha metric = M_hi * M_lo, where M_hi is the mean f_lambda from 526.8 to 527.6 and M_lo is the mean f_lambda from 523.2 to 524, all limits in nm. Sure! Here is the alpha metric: 220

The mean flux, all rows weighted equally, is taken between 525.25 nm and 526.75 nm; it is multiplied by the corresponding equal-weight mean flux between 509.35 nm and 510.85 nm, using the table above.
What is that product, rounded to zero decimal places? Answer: 226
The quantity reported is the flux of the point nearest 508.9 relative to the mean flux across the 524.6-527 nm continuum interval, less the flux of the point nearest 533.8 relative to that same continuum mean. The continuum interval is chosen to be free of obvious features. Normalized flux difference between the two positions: -0.01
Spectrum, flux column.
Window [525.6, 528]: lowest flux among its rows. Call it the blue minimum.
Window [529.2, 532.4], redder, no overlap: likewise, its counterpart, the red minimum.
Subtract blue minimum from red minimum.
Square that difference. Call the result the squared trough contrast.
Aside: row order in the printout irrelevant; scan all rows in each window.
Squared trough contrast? 1.0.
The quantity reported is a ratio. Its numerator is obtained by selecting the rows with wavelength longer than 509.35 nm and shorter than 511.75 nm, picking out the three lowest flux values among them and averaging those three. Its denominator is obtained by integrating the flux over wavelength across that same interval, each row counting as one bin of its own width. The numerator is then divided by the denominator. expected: 0.39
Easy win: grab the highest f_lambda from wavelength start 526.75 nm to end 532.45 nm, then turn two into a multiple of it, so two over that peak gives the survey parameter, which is 0.118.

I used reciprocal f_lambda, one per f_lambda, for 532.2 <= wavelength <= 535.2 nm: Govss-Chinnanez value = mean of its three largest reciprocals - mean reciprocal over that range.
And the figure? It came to 0.0025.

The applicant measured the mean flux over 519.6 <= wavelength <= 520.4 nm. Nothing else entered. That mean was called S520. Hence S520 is 16.0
